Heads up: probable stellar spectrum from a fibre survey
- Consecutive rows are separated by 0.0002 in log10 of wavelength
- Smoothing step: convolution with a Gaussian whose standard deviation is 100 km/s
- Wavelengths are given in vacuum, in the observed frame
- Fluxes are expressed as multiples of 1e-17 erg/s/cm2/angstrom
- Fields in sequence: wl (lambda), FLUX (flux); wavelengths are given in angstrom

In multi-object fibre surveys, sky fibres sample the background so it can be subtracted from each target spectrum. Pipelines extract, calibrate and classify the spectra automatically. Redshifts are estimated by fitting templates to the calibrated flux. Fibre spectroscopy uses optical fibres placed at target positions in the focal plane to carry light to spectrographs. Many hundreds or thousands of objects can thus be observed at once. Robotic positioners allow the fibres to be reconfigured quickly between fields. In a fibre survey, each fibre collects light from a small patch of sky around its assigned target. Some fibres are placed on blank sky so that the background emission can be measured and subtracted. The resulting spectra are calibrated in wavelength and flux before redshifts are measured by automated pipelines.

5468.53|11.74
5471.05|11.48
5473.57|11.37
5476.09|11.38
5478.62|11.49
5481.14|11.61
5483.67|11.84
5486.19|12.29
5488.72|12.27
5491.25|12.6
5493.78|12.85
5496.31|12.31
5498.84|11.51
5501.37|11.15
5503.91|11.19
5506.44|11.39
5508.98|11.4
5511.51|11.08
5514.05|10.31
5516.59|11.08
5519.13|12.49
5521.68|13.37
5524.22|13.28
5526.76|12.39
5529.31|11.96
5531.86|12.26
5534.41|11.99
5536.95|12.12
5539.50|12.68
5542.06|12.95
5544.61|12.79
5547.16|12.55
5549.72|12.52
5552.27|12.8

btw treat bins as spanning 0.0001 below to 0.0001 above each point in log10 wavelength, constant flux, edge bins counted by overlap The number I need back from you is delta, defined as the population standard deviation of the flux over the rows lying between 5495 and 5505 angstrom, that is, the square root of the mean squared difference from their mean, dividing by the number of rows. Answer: 0.47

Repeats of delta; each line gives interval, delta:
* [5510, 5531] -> 1.03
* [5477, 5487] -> 0.31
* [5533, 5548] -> 0.35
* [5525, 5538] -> 0.16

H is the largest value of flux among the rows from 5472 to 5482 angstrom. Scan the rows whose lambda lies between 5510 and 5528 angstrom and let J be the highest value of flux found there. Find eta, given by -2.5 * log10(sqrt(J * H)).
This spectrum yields -2.74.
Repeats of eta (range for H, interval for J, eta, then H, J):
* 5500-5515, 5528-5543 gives -2.71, 11.4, 12.95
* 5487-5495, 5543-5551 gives -2.77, 12.85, 12.79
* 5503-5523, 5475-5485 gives -2.75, 13.37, 11.84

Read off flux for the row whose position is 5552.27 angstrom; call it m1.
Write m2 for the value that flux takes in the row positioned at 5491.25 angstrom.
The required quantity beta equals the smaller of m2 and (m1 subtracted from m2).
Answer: -0.20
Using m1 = 12.8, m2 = 12.6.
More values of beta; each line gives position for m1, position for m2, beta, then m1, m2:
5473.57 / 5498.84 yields 0.14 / 11.37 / 11.51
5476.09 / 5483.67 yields 0.46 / 11.38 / 11.84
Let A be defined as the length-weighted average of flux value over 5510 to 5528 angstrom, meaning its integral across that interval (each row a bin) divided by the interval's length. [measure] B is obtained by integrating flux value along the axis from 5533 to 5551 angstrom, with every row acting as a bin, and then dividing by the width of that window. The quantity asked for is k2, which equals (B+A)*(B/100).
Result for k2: 3.07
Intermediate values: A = 12.0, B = 12.5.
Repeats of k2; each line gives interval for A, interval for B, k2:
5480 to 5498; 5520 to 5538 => 3.09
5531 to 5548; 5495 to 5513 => 2.73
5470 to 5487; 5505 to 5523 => 2.69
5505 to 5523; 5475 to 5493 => 2.81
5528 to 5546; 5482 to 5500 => 3.01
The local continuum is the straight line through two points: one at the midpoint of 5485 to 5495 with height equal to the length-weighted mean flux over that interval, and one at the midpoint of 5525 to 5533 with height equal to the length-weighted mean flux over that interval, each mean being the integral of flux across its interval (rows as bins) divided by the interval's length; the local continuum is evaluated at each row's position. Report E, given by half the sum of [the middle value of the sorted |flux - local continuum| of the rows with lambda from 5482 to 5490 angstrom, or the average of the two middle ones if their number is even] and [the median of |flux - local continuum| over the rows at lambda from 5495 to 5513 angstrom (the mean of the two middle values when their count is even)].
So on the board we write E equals 0.6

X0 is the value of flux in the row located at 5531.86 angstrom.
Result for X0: 12.26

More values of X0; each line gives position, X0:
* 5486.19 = 12.29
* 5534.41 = 11.99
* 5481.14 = 11.61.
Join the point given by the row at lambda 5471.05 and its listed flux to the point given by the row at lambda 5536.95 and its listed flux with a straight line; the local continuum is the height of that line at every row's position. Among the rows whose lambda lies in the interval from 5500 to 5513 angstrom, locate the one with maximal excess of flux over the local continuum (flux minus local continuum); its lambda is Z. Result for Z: 5506.44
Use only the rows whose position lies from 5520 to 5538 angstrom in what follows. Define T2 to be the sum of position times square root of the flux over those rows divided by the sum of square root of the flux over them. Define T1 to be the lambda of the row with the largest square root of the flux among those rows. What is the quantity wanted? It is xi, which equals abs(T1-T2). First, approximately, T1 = 5521.68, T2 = 5529.2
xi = 7.5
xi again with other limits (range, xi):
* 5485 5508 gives 2.4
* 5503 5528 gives 6.1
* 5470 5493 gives 10.0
